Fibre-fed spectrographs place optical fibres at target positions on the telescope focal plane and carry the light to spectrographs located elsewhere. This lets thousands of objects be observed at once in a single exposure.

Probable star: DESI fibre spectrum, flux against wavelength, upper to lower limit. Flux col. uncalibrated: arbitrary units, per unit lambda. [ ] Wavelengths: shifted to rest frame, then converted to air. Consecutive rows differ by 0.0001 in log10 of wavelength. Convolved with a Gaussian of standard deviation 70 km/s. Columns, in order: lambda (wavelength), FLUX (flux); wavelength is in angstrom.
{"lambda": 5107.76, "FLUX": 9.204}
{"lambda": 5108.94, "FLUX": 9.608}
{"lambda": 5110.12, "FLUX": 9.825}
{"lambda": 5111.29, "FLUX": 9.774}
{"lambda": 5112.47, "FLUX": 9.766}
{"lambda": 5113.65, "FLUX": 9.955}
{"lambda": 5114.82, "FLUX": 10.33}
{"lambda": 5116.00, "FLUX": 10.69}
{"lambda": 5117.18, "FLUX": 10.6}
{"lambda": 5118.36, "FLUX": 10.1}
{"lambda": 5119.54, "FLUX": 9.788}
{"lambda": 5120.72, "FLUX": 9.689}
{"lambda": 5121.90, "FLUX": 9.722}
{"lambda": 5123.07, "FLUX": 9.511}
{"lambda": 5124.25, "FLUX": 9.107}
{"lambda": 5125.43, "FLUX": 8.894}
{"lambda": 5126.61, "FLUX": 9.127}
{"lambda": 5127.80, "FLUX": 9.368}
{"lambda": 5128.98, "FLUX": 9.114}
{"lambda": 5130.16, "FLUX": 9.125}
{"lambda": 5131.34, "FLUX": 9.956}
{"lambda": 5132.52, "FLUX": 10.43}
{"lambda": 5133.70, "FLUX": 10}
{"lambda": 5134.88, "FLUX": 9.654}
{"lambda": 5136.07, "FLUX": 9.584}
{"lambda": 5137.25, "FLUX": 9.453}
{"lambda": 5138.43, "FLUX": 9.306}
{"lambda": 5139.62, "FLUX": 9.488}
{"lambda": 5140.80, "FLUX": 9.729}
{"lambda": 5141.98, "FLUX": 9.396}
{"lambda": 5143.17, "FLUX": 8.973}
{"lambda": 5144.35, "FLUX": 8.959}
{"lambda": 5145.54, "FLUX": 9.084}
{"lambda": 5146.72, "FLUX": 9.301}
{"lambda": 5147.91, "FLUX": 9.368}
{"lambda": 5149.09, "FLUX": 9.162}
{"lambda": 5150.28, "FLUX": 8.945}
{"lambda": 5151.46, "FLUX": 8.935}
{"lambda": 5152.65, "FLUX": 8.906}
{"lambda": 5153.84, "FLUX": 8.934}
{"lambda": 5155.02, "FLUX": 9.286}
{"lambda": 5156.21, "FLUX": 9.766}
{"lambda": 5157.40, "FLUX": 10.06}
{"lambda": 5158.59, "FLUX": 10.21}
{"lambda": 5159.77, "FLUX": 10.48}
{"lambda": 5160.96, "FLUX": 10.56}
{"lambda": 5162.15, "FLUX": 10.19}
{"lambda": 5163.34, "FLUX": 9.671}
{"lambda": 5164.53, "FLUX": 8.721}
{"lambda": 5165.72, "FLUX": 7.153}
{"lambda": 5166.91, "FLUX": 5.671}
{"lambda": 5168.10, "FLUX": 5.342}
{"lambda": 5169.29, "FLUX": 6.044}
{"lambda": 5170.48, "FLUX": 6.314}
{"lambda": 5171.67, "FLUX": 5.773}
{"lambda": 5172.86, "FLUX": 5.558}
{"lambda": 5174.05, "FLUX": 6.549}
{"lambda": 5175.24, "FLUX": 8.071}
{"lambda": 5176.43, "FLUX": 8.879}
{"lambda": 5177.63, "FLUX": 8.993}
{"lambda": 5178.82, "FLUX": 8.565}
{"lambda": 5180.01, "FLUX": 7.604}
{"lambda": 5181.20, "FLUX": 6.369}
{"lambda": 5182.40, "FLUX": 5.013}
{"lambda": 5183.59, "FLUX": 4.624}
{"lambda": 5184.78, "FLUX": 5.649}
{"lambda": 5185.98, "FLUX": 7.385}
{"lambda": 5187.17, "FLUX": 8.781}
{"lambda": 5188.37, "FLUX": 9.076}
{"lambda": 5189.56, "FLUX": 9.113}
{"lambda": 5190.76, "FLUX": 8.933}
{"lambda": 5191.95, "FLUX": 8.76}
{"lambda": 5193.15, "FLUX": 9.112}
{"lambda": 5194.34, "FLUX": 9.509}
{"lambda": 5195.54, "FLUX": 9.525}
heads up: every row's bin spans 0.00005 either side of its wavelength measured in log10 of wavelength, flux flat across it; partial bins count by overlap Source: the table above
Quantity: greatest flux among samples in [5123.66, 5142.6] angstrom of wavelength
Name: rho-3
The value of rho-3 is 10.43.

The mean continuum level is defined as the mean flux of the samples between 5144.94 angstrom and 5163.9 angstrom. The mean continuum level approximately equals 9.55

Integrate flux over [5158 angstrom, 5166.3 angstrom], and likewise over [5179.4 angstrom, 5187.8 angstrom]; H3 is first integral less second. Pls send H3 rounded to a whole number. 25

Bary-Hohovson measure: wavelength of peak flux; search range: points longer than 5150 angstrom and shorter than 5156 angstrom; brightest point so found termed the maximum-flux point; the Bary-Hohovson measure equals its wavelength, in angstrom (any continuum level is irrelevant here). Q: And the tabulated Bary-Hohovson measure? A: 5155.02 angstrom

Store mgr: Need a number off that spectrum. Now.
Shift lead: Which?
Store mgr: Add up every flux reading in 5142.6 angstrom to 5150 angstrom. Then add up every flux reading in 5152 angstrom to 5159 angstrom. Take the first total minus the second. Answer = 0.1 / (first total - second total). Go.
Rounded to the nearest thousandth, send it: -0.043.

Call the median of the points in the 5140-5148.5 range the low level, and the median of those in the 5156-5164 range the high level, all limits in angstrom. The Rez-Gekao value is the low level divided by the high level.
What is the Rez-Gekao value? 0.91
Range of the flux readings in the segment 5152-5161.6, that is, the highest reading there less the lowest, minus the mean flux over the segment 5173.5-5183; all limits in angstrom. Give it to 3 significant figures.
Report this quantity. -5.85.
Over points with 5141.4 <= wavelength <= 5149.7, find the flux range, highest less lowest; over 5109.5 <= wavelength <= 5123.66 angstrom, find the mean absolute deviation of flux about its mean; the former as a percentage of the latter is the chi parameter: 145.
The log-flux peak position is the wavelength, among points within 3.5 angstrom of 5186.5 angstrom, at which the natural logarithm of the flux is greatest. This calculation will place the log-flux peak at 5189.56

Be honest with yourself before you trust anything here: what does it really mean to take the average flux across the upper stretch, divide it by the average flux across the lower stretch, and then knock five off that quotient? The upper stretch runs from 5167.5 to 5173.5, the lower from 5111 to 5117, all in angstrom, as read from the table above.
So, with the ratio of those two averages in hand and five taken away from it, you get -4.43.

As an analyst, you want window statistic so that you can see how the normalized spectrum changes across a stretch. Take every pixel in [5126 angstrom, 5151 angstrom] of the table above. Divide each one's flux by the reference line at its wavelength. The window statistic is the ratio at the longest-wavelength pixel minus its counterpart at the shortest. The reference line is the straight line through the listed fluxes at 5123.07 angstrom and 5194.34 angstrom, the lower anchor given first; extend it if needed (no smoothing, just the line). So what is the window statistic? -0.02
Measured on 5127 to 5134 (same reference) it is 0.07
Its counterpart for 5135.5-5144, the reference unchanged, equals -0.06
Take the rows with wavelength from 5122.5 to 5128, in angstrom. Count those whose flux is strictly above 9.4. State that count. 1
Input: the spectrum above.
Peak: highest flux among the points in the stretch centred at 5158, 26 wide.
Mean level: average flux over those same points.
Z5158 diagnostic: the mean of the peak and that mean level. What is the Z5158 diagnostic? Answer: 9.6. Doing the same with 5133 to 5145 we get 9.7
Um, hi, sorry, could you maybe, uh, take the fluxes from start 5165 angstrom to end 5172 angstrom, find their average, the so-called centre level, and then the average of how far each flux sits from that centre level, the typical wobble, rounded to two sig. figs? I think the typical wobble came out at 0.46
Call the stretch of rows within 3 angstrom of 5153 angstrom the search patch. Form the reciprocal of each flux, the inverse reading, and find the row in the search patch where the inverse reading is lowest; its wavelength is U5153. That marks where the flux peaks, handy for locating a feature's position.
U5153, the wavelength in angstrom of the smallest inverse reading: 5155.02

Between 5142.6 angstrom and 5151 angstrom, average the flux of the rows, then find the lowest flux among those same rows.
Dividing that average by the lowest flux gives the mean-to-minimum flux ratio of 1.019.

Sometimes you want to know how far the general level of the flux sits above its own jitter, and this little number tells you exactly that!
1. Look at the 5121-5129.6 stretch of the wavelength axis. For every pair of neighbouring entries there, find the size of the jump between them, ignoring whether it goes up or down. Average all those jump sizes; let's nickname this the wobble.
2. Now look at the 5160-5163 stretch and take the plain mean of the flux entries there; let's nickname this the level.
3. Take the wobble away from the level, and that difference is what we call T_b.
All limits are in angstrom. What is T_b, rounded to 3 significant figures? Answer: 10.1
